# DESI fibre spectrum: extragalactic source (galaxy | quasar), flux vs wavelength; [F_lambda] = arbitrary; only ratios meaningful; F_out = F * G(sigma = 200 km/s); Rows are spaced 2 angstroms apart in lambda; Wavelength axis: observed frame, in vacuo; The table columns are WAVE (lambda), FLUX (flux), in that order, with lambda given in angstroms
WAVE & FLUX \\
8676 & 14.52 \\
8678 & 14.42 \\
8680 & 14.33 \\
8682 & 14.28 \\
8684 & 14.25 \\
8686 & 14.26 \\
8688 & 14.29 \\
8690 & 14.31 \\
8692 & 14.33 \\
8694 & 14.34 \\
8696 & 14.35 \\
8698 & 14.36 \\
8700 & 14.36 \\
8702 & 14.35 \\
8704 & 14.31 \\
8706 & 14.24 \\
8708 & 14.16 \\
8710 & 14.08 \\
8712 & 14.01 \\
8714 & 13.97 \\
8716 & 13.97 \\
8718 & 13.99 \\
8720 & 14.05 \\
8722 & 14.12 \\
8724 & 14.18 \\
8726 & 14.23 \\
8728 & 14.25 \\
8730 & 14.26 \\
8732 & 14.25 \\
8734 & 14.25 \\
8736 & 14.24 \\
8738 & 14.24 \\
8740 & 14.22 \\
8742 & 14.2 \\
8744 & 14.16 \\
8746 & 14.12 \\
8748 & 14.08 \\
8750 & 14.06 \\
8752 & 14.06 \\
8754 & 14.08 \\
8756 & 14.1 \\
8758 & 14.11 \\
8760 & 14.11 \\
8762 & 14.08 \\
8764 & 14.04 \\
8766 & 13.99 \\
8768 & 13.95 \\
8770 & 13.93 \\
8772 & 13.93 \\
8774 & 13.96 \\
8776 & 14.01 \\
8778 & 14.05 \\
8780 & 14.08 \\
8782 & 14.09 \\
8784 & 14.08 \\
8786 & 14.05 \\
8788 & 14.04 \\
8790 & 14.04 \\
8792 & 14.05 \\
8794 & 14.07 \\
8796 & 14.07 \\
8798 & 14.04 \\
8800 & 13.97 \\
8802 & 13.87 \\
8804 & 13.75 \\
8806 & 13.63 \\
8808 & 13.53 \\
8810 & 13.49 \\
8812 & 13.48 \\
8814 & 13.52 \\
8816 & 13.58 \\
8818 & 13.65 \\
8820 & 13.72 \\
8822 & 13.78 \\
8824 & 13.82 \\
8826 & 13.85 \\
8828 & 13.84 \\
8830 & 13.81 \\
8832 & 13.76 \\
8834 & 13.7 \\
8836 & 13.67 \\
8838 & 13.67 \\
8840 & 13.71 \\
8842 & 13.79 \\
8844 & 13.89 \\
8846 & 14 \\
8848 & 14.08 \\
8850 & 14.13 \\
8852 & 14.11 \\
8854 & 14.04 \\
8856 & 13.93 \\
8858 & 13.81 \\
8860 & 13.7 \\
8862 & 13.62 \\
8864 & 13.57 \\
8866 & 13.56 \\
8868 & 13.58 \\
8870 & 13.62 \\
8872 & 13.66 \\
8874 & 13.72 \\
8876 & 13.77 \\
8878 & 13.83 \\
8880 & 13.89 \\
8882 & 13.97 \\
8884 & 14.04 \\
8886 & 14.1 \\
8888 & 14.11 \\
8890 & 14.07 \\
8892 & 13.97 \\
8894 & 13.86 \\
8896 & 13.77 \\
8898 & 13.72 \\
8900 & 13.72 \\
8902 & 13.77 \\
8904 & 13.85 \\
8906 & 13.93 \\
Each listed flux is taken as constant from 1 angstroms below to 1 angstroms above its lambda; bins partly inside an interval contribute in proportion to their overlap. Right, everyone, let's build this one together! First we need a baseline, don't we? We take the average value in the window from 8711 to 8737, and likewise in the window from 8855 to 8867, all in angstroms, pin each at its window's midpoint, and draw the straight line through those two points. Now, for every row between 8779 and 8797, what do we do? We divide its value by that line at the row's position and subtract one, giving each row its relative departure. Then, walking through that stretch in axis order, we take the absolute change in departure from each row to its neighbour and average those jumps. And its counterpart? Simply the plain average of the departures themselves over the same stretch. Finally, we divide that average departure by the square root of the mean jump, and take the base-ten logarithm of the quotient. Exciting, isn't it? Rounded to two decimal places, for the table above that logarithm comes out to -0.51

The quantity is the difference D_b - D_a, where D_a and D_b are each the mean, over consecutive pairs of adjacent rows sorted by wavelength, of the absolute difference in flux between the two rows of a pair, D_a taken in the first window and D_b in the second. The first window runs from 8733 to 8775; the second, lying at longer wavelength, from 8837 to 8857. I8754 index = 0.051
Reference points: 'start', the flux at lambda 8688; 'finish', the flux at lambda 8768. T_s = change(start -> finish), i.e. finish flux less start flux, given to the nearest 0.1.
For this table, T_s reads -0.3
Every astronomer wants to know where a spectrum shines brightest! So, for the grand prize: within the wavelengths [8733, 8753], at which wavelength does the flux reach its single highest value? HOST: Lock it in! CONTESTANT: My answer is 8734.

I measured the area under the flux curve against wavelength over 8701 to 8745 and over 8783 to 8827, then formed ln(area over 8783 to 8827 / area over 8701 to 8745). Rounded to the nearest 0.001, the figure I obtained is -0.025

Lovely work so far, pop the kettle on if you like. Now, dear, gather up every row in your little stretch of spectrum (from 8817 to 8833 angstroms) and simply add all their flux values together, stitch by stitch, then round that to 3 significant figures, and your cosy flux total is 110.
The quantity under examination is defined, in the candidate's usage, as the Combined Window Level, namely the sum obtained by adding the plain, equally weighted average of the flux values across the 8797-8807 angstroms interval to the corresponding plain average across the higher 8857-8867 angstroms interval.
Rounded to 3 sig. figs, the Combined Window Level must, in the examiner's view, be 27.5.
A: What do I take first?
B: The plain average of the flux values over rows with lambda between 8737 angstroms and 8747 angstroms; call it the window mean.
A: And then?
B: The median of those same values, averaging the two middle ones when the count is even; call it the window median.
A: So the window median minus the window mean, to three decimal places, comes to 0.012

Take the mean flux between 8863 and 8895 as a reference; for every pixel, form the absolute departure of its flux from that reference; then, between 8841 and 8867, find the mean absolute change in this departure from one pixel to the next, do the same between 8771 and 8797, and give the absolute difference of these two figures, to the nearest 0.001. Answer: 0.045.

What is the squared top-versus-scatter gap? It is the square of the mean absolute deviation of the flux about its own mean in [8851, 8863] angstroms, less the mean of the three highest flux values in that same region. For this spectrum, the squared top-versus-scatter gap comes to 192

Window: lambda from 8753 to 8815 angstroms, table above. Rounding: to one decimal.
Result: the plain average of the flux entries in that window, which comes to 13.9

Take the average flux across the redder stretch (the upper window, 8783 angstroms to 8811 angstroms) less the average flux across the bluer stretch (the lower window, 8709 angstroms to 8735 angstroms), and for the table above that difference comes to -0.218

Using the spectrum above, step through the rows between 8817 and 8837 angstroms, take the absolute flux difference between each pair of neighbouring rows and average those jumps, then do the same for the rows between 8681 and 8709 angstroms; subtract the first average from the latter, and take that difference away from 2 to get 2.016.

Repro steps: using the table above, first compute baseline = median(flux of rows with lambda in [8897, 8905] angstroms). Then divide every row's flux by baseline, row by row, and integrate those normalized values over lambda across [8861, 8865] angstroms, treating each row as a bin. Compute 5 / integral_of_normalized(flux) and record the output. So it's 1.26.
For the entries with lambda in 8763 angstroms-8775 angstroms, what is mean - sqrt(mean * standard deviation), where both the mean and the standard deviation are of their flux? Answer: 13.2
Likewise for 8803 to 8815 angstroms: 12.4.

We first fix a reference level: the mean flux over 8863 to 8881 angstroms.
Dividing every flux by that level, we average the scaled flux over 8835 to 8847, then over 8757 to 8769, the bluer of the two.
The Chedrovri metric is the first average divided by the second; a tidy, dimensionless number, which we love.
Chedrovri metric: 0.98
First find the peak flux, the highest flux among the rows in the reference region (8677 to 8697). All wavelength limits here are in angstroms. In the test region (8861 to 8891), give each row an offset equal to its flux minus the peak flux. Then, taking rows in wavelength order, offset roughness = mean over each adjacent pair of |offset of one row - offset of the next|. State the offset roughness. 0.046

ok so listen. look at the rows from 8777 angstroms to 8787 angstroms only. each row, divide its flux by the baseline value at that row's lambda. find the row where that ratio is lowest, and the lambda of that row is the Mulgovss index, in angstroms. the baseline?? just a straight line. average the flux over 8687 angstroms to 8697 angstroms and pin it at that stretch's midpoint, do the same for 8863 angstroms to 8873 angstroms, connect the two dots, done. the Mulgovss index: 8778 angstroms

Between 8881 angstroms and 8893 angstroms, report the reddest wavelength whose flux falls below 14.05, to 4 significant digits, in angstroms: 8892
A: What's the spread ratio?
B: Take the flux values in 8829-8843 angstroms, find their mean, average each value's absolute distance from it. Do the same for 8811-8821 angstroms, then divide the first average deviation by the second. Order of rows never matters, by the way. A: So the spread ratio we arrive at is 0.6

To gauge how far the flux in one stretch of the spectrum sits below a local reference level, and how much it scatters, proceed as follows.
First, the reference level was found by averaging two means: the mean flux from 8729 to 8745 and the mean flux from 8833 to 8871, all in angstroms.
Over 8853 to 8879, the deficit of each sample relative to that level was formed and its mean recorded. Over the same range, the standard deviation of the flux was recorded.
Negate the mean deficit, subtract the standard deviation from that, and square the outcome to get 0.19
